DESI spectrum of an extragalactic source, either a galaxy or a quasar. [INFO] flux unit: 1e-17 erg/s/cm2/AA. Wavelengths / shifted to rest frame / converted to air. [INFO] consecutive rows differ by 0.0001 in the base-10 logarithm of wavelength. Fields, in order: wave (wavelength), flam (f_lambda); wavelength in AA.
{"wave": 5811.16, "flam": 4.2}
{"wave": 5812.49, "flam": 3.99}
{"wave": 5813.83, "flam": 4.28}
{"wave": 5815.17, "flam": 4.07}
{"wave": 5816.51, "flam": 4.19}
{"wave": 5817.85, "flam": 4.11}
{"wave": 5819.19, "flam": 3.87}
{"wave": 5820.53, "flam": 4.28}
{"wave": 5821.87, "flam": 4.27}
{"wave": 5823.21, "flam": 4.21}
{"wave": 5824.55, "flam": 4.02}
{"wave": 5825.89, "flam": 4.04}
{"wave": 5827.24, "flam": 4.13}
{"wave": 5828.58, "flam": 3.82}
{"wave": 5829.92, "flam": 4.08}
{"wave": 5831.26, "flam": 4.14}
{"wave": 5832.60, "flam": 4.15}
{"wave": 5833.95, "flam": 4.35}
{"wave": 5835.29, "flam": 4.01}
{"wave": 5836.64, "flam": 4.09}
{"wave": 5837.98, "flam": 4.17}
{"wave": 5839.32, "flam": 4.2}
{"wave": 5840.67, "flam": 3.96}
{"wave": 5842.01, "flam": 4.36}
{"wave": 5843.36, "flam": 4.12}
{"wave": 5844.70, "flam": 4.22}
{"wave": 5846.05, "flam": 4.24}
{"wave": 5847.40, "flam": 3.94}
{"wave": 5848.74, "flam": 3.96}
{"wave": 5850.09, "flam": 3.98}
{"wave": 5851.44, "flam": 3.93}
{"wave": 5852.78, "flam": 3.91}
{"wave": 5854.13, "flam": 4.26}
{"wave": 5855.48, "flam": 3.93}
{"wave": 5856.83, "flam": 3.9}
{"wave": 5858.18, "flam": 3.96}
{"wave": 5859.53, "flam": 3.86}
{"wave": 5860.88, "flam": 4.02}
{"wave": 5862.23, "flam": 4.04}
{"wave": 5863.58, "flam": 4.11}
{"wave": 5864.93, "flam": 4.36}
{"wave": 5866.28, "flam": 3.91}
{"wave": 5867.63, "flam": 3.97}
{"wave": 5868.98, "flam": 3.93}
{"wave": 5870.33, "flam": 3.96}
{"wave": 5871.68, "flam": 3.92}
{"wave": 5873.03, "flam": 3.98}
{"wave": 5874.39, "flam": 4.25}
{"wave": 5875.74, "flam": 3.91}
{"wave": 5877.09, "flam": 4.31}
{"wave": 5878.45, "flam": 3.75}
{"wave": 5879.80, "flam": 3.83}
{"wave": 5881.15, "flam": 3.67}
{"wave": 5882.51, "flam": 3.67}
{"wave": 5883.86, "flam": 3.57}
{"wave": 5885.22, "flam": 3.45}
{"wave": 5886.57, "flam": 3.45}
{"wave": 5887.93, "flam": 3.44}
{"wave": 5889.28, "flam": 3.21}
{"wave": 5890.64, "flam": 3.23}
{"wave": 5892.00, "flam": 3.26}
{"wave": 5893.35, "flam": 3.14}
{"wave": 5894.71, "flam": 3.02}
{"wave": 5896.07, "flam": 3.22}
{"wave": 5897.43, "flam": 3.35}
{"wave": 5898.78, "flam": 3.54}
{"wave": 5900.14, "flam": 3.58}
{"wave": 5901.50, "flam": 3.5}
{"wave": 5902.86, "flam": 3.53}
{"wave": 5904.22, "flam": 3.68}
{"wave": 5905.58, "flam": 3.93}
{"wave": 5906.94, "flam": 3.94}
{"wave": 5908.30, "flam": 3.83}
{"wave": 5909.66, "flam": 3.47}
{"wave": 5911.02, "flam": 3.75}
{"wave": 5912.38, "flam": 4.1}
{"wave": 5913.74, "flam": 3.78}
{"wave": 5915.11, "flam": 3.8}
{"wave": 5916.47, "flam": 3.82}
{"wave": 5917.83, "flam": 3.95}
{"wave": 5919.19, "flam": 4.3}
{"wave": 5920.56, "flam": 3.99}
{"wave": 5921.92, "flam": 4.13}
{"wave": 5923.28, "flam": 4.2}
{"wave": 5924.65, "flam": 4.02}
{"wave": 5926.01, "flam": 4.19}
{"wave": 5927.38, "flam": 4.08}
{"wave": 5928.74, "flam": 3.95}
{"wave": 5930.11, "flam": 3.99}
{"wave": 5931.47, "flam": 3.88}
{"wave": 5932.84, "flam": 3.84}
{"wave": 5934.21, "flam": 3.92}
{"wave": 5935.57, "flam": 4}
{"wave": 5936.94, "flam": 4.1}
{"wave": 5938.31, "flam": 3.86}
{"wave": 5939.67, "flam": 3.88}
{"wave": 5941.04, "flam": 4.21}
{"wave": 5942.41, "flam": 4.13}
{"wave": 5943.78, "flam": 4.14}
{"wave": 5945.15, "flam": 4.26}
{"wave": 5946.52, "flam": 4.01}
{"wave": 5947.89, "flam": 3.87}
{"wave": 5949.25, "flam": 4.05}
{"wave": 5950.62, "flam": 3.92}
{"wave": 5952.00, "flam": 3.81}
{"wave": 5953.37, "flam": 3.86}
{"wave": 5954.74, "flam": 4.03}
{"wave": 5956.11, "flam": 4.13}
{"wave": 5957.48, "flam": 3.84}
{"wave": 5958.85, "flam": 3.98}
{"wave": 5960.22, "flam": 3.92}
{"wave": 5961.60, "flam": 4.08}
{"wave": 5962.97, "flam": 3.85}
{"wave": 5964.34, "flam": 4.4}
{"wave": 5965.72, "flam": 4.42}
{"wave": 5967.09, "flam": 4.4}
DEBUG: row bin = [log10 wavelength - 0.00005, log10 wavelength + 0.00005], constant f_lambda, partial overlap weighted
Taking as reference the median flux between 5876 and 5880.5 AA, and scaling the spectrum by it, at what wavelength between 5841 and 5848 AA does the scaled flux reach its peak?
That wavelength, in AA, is 5842.01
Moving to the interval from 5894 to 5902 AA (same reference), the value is 5900.14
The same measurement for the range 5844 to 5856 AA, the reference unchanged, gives 5854.13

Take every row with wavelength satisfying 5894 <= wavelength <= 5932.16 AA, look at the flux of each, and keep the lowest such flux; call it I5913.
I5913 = 3.02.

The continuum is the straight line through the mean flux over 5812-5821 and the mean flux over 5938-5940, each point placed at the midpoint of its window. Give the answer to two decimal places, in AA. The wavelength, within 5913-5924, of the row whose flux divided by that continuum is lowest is 5913.74 AA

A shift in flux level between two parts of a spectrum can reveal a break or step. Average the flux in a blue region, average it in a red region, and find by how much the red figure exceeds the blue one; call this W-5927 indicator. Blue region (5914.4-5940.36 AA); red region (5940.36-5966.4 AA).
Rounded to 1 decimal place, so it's 0.1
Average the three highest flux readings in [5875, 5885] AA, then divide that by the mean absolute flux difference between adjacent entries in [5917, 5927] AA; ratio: 20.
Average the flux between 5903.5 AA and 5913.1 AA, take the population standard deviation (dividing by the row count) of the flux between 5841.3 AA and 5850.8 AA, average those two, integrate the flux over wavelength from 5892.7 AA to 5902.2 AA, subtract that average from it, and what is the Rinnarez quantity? 29.7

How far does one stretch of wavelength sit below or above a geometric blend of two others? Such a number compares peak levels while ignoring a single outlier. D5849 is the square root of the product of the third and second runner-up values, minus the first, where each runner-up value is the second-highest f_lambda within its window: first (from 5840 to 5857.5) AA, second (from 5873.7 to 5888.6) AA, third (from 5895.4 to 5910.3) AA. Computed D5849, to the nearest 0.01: -0.17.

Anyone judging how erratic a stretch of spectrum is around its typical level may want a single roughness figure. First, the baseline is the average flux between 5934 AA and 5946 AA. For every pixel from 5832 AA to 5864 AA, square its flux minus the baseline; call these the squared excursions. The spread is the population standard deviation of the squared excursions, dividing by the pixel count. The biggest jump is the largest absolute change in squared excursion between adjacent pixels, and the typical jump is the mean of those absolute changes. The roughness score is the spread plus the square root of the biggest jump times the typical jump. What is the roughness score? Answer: 0.07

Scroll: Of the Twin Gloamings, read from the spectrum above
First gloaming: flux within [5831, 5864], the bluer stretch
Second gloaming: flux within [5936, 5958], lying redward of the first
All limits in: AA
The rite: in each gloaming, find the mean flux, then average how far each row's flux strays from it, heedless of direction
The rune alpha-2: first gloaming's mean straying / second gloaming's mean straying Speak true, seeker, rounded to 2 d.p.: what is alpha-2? 0.98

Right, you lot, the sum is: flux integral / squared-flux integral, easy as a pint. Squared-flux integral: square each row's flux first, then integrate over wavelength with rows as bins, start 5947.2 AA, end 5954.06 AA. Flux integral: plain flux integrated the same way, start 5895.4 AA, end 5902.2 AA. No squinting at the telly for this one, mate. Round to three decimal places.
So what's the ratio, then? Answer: 0.224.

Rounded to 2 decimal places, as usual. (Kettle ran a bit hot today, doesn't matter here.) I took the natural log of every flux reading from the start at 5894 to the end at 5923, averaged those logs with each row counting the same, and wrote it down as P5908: 1.31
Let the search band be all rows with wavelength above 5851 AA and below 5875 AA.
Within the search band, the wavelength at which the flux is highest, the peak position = 5864.93 AA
